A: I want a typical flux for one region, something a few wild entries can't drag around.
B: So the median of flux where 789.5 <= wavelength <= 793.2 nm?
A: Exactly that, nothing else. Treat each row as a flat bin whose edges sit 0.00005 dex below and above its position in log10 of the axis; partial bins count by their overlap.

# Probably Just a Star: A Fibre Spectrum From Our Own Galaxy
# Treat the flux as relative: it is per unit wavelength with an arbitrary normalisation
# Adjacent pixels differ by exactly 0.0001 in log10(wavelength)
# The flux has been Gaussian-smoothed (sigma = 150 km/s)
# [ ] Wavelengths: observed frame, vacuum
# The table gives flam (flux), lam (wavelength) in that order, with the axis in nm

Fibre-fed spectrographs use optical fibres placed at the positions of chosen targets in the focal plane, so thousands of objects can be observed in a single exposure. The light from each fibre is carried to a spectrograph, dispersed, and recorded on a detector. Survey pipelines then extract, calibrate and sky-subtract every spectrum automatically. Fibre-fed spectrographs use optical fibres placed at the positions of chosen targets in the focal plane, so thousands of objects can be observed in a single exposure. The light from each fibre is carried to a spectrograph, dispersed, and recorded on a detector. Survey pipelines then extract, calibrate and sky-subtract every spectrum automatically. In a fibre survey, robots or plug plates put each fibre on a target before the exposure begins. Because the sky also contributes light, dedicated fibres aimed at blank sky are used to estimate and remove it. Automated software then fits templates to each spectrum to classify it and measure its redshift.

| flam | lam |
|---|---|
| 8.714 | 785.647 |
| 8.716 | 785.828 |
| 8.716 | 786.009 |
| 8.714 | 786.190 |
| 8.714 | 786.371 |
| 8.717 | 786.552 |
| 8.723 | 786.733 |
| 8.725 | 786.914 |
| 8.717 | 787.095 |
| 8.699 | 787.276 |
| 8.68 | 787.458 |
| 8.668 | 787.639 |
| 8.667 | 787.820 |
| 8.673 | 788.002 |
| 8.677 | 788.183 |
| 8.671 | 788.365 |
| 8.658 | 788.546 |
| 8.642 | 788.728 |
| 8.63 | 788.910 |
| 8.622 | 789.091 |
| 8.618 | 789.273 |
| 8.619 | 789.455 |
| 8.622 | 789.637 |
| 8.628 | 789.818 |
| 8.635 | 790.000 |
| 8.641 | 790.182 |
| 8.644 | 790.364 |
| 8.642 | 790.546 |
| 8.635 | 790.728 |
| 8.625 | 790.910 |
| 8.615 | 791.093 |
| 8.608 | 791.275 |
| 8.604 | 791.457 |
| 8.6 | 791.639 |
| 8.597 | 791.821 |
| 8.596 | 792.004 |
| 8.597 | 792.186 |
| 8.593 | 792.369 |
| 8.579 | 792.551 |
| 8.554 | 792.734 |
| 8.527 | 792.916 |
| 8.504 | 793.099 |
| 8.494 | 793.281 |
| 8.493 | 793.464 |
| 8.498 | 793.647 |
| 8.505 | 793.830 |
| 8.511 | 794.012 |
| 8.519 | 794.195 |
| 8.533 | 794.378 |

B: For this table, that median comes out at 8.61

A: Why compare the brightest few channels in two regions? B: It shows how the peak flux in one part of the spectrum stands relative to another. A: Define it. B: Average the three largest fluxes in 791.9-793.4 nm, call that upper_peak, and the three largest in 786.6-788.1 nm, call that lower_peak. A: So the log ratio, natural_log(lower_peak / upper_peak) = 0.015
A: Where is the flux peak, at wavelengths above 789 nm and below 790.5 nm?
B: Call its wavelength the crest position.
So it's 790.364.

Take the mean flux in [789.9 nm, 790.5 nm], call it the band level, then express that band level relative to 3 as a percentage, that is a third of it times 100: 288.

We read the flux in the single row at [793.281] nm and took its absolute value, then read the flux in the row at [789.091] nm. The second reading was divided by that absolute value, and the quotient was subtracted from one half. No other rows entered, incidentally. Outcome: -0.5151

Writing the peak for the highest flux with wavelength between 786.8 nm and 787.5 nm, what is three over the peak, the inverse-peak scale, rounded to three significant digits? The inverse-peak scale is 0.344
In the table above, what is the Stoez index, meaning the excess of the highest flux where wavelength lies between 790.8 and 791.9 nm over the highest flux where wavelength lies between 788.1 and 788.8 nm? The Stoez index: -0.052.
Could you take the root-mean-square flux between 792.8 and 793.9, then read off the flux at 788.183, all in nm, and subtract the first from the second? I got 0.17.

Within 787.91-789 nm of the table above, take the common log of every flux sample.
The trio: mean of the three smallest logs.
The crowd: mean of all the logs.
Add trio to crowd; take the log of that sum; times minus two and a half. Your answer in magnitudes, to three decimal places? -0.682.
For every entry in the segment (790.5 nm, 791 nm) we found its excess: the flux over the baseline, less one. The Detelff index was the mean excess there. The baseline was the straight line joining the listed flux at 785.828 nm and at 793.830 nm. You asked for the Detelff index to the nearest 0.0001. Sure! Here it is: 0.0055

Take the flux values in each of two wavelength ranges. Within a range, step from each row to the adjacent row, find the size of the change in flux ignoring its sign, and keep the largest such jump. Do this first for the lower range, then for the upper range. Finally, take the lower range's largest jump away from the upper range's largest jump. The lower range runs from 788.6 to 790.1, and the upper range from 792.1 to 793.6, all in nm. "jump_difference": 0.015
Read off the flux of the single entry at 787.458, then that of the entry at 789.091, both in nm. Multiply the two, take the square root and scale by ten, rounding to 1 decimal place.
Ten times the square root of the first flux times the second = 86.5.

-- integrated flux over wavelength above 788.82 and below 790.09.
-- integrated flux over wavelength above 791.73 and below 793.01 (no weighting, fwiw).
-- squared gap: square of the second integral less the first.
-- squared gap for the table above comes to 0.000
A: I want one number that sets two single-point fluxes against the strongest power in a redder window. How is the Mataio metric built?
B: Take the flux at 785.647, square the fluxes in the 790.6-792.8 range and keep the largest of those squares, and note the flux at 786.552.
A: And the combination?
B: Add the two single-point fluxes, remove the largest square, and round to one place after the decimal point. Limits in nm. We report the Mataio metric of -57.1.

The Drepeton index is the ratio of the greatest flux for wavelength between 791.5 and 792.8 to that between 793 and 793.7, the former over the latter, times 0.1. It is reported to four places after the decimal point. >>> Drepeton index 0.1011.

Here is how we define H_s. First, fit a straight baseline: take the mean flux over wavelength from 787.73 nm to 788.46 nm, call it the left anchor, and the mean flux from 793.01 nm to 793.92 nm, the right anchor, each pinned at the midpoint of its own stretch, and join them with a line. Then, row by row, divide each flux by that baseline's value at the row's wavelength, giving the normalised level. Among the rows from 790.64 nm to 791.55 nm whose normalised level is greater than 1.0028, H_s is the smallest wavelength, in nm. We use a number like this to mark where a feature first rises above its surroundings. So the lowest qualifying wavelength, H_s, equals 790.728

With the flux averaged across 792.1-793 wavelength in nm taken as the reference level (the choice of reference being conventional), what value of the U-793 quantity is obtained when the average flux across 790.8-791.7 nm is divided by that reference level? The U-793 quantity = 1.00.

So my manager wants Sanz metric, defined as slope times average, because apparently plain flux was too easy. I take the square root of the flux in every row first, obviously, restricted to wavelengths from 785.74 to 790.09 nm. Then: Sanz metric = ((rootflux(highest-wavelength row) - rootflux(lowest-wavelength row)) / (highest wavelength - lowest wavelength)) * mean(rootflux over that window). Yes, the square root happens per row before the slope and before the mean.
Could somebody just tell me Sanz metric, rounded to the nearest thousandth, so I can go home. -0.010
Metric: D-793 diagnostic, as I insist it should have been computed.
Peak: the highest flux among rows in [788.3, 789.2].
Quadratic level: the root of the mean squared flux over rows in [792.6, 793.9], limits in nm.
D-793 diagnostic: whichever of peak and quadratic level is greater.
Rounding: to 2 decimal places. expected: 8.67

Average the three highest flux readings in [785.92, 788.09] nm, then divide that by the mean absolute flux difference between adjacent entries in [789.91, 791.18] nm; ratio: 1377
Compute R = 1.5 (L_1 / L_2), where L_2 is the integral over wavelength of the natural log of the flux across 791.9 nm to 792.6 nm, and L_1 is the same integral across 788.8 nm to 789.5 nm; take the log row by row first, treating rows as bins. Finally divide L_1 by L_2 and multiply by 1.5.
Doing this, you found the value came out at 1.50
